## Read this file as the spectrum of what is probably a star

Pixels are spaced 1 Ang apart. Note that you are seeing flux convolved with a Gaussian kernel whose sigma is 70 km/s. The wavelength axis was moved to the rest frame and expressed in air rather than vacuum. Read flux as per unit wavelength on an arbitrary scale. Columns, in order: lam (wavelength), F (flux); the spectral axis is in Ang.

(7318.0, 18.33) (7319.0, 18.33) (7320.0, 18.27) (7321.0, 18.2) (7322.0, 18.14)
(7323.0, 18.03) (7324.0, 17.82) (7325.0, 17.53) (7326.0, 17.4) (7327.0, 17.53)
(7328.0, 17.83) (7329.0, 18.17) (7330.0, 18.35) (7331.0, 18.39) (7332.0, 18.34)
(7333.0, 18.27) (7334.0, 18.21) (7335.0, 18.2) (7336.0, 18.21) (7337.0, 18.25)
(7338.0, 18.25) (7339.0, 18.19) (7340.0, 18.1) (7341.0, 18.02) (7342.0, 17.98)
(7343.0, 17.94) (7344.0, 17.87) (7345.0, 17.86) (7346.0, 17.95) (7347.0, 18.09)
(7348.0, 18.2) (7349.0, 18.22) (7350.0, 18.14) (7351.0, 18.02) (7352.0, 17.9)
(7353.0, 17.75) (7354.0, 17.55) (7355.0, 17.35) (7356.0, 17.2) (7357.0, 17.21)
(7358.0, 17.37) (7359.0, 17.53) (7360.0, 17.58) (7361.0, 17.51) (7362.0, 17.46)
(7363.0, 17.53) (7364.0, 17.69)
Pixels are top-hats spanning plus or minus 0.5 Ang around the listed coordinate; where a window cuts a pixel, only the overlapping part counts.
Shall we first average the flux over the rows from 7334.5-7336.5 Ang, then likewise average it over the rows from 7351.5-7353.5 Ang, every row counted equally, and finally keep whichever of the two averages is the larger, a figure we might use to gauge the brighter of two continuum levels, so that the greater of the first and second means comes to 18.2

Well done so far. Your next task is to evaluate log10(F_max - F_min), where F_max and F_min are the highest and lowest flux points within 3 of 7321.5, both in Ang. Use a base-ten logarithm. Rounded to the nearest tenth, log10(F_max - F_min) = -0.3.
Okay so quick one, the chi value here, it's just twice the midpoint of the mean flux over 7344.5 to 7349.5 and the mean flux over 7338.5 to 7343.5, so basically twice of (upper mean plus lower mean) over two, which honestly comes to 36.1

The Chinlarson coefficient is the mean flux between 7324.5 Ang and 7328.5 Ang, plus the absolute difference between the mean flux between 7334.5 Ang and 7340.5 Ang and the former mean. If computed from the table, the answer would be 18.2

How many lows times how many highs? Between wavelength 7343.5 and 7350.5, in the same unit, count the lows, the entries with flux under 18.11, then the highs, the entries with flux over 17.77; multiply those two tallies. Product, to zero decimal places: 28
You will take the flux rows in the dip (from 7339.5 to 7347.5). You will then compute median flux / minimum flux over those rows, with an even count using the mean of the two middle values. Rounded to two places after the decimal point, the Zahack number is 1.01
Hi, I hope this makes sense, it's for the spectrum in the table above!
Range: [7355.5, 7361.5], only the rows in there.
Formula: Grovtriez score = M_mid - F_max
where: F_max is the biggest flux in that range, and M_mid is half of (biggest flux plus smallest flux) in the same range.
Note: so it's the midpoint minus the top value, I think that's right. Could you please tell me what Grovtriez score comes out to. -0.19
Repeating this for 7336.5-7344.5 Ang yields -0.19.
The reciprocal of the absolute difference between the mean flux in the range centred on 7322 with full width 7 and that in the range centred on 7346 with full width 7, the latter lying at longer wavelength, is 37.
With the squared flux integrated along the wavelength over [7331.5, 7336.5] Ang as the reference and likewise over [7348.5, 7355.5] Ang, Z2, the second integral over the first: 1.34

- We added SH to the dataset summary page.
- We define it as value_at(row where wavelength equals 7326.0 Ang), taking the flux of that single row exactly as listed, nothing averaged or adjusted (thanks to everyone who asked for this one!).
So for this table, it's 17.4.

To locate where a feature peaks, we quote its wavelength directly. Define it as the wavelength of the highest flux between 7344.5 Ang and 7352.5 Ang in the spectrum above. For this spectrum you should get 7349.0 Ang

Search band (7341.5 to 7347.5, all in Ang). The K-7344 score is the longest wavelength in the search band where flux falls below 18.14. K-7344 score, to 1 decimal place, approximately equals 7347.0 Ang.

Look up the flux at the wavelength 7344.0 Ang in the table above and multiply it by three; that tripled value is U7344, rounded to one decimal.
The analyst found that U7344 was 53.6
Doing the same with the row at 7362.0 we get 52.4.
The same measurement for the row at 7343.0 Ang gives 53.8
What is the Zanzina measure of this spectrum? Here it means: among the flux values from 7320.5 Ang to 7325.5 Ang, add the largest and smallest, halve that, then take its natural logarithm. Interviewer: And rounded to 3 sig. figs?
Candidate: 2.88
